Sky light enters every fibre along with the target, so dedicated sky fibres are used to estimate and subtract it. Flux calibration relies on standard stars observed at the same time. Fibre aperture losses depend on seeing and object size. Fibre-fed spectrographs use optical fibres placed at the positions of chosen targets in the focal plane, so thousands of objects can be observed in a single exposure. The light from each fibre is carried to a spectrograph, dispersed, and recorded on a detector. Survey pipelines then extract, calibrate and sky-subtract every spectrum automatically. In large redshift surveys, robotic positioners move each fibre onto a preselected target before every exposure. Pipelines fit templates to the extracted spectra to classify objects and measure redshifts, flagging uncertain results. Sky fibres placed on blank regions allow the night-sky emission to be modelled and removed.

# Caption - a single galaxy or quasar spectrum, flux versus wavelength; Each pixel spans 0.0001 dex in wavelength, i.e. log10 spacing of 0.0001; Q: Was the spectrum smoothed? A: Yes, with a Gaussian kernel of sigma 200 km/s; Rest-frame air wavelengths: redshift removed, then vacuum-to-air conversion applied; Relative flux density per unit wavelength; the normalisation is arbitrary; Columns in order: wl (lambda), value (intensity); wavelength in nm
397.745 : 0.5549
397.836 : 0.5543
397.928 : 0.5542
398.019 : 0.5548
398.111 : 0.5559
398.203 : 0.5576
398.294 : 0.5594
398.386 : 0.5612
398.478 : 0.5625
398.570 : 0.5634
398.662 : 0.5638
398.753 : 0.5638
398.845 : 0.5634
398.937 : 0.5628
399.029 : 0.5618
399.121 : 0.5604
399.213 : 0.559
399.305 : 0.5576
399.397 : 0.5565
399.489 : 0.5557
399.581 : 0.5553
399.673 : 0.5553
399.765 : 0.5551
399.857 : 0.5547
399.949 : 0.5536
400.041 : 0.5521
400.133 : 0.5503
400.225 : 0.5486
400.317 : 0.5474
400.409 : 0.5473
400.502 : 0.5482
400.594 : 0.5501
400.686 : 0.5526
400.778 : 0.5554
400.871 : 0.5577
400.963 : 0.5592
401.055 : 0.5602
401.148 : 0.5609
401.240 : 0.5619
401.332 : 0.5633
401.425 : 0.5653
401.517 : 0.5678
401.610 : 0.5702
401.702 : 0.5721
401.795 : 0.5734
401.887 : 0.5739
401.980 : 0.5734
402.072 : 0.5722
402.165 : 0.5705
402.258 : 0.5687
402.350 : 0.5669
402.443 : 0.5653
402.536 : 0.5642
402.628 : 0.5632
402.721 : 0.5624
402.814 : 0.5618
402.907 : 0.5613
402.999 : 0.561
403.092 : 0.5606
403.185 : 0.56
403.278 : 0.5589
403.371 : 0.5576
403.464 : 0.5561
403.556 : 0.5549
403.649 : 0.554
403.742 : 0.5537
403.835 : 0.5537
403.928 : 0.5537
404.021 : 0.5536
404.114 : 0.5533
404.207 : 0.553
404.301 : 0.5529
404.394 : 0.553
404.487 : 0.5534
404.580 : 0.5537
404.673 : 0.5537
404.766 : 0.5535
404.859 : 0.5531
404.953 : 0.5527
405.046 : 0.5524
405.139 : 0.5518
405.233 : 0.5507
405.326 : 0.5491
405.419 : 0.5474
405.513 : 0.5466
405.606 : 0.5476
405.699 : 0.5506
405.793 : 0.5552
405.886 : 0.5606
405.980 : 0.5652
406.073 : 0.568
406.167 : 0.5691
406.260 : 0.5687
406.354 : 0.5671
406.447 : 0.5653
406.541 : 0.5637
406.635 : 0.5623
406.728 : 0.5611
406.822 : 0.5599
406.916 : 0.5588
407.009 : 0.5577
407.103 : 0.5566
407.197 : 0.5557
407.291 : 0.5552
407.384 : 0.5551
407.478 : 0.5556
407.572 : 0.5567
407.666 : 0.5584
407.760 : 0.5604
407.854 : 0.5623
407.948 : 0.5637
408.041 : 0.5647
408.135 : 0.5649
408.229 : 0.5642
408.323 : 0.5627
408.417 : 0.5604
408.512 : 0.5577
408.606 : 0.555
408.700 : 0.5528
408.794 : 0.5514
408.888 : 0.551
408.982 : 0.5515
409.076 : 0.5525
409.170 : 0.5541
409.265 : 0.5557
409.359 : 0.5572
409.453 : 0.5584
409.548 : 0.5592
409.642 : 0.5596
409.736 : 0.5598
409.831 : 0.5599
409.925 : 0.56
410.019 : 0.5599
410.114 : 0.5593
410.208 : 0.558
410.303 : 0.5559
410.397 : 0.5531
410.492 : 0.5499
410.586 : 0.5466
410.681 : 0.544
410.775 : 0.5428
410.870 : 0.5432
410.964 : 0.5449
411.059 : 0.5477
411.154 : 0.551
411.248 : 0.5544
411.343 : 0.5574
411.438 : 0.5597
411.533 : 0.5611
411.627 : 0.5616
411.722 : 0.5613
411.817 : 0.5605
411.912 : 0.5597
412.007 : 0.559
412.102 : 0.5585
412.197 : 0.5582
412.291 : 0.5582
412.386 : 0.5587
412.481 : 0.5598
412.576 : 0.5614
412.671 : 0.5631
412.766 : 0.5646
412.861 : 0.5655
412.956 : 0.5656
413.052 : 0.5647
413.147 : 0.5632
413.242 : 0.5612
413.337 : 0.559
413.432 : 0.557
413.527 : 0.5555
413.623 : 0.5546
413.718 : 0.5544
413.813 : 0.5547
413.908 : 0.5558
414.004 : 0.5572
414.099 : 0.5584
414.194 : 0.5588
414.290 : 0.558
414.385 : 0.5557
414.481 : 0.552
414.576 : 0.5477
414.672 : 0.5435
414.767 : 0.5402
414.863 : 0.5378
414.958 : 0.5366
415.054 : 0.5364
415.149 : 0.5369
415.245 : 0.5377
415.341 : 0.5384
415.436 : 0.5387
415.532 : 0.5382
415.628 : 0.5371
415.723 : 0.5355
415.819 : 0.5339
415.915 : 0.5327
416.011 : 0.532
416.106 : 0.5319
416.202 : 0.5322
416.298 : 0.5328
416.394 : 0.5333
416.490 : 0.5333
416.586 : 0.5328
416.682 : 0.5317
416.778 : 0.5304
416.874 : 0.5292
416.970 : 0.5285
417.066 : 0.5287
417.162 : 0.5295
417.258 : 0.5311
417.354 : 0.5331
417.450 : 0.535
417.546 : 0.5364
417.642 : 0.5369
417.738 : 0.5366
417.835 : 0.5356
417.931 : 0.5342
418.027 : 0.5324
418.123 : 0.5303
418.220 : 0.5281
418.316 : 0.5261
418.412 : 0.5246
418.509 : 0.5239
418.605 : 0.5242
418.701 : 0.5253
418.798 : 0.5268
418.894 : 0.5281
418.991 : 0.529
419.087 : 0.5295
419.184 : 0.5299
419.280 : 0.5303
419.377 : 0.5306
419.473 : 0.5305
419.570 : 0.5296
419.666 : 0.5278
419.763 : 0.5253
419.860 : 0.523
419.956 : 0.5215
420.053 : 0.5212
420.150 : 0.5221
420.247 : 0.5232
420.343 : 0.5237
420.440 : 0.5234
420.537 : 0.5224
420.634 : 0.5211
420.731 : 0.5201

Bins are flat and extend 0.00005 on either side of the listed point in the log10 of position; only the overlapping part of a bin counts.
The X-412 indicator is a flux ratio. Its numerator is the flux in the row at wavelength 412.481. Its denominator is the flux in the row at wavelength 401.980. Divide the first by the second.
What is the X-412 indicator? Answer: 0.98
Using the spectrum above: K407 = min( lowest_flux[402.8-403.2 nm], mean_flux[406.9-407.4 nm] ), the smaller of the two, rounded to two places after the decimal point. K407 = 0.56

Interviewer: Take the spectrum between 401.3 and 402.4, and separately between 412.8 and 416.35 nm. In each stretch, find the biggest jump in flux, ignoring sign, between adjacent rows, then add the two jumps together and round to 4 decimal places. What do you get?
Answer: 0.0068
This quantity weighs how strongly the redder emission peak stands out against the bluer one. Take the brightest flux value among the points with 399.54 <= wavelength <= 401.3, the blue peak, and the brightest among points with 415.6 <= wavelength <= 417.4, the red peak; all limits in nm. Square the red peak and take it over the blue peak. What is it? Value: 0.513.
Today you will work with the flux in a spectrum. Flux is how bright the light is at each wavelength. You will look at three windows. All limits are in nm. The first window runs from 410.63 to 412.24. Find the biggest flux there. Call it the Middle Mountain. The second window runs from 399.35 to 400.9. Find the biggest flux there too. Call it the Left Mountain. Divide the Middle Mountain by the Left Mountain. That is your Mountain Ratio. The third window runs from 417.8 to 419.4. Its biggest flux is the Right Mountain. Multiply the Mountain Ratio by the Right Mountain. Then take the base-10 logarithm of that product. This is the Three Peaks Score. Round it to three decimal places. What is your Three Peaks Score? -0.268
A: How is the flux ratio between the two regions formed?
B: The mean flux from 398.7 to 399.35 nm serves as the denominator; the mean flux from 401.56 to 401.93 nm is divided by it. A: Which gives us 1.02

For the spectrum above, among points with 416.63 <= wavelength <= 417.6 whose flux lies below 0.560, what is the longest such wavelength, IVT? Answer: 417.546 nm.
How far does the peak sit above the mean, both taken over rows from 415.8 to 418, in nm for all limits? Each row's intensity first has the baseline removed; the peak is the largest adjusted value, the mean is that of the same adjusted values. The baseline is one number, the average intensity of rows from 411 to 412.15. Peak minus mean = 0.0042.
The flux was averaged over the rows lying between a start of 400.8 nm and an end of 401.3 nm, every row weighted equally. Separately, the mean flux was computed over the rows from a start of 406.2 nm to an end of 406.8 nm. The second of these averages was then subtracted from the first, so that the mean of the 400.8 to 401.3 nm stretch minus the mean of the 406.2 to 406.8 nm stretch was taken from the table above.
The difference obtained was -0.005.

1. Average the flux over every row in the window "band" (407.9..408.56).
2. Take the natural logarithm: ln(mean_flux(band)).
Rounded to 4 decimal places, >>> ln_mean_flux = -0.5752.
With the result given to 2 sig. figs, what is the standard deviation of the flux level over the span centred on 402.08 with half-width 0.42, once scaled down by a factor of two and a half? 0.0012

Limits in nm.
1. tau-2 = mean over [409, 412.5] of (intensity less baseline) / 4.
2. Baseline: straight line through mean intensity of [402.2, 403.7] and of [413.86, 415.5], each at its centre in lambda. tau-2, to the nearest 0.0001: 0.0011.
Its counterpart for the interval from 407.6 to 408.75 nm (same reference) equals 0.0015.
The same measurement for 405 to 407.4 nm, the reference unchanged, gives 0.0002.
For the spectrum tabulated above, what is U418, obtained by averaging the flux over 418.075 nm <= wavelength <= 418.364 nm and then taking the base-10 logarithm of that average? -0.277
